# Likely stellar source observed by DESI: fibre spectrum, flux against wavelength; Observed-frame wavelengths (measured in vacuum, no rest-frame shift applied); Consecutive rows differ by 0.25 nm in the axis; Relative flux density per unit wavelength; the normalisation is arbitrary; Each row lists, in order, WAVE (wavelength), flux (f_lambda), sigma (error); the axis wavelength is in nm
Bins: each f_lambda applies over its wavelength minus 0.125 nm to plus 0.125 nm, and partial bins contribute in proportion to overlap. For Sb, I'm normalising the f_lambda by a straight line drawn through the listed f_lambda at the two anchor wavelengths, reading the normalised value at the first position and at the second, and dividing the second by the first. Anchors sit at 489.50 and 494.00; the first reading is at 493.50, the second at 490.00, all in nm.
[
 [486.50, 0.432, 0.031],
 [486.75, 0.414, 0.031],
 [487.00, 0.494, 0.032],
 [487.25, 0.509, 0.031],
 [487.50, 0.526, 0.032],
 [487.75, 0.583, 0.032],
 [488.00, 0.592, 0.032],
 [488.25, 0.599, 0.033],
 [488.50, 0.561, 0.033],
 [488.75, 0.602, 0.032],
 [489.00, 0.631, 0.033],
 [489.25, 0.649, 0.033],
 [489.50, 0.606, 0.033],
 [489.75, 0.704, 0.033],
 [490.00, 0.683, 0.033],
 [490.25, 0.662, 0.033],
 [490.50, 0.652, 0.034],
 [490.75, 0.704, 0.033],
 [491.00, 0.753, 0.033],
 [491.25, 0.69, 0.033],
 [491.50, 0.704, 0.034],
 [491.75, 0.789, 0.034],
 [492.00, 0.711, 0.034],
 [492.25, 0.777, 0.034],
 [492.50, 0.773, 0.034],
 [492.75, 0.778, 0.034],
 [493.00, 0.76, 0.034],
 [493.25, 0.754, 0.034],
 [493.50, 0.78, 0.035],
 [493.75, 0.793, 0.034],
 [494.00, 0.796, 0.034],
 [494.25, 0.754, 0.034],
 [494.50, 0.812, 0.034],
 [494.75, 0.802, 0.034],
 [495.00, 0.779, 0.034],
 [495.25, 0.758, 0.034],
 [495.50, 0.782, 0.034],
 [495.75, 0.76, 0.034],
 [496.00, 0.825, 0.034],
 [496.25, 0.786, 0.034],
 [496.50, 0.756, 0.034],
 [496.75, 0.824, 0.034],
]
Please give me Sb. 1.08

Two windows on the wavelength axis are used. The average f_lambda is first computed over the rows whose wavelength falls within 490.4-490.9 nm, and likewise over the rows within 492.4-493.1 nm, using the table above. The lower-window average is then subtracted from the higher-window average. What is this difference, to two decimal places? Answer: 0.09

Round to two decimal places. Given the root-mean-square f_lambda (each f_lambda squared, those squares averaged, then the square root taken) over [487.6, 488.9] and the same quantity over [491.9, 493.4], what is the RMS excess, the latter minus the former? 0.17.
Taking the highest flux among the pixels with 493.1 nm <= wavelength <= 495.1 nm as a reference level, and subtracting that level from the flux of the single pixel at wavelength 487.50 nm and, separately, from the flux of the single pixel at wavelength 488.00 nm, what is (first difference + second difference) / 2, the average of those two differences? -0.25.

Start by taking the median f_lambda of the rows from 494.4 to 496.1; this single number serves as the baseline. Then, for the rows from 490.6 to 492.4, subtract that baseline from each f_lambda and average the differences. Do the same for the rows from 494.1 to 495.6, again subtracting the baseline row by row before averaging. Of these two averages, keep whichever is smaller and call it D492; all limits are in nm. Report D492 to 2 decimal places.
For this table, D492 -0.05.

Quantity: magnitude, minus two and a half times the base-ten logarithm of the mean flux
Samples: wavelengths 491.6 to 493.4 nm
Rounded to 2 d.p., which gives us 0.29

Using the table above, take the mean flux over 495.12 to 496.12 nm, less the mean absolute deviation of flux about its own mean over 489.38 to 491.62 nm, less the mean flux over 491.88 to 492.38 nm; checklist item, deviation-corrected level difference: 0.01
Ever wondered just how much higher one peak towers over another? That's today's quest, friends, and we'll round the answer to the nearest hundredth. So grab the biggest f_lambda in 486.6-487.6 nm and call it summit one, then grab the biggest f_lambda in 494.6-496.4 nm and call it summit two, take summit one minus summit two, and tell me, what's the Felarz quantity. -0.30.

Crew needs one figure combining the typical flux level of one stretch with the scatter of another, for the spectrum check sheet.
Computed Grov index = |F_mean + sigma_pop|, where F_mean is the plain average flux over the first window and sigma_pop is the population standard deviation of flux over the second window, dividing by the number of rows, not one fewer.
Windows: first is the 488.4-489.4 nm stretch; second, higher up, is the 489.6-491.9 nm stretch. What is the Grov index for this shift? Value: 0.65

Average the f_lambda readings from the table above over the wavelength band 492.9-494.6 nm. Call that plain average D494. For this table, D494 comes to 0.778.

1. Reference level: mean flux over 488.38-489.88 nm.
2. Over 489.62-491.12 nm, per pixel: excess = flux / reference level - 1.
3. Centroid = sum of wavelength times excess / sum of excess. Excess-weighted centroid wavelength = 490.47 nm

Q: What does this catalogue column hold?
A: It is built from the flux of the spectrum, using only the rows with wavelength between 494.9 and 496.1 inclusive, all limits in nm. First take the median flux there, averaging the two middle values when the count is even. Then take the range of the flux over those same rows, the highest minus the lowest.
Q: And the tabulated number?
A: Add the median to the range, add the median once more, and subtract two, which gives -0.4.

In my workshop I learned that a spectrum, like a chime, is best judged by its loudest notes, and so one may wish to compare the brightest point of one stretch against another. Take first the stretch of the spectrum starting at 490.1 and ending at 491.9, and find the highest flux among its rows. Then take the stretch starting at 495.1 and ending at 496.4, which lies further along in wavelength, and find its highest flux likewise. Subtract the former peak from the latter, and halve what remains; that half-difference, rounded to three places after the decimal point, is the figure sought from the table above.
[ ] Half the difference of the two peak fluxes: 0.018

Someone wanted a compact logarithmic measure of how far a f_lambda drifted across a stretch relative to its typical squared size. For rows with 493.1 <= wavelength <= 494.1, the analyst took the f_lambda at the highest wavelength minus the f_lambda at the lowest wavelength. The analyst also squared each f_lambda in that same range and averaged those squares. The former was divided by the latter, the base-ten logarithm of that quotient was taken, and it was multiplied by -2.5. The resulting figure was 2.9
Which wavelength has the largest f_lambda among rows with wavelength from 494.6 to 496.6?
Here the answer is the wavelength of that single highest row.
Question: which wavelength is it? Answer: 496.00 nm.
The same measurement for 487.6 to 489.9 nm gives 489.75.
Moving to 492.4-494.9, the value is 494.50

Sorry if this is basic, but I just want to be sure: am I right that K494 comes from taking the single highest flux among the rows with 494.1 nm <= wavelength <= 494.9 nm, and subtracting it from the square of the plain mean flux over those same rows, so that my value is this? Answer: -0.19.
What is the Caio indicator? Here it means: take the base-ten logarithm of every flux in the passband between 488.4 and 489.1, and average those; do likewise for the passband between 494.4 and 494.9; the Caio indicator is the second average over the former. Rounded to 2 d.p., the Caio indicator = 0.42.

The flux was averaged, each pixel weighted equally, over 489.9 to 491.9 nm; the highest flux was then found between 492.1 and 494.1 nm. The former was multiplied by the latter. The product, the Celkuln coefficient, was 0.56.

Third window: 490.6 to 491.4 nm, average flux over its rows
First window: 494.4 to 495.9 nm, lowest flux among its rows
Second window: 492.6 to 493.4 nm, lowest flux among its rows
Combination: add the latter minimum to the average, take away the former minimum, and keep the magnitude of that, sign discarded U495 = 0.71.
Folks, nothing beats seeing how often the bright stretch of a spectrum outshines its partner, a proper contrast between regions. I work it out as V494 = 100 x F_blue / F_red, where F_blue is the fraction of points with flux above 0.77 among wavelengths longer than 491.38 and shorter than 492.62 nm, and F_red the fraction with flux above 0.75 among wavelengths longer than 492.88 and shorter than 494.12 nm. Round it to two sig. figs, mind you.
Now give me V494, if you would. 60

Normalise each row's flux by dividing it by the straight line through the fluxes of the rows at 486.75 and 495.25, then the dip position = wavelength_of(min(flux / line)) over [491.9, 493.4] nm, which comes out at 493.25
